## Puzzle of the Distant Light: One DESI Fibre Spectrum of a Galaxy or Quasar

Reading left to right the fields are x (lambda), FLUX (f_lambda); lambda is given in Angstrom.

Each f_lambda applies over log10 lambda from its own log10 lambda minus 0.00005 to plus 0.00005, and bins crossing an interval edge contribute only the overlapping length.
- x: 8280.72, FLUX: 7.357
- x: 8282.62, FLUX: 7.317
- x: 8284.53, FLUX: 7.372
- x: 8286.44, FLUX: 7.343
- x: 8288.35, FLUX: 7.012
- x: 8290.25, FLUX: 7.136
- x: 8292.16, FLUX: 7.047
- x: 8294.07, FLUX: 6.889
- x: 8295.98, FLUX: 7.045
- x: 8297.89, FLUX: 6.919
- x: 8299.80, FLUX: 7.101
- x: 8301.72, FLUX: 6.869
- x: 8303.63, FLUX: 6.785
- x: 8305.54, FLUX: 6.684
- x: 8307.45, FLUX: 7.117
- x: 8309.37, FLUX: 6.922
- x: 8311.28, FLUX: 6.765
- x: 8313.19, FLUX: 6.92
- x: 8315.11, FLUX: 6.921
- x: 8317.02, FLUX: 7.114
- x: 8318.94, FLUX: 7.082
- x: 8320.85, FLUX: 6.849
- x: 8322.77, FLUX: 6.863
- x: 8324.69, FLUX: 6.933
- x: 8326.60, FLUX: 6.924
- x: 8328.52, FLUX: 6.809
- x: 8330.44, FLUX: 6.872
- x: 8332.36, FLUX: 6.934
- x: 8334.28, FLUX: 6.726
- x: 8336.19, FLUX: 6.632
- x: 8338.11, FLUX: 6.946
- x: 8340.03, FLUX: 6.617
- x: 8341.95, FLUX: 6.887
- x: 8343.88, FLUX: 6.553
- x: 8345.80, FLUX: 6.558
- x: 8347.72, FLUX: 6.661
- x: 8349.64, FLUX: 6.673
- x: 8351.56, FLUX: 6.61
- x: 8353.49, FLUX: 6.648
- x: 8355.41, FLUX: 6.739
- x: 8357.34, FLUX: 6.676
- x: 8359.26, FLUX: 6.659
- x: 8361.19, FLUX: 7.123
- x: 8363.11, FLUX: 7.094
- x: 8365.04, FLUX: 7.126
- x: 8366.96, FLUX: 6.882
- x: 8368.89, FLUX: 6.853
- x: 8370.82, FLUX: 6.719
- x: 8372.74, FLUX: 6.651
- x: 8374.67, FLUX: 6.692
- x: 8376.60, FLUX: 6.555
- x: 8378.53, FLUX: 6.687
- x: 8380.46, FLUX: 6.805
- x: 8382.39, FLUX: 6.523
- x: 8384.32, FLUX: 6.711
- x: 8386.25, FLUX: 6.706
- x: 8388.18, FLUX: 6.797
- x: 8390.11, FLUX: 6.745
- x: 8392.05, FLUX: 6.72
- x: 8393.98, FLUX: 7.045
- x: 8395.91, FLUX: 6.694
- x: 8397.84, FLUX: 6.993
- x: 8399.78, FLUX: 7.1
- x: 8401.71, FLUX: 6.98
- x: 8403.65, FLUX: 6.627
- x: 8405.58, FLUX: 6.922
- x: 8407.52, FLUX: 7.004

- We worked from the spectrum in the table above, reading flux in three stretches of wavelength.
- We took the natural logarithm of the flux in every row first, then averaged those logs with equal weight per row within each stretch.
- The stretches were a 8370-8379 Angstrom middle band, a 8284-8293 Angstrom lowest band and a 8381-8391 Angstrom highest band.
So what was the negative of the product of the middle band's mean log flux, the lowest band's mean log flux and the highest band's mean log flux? -7.11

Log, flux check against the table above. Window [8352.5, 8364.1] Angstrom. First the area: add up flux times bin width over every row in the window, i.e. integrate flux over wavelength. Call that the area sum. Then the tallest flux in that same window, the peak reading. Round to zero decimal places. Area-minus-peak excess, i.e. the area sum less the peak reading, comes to 72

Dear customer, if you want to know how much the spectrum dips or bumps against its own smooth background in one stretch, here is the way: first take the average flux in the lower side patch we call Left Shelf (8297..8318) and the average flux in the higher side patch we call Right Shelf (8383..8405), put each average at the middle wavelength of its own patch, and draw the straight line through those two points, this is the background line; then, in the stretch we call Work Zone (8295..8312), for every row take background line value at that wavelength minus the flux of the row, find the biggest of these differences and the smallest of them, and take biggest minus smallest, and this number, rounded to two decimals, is 0.44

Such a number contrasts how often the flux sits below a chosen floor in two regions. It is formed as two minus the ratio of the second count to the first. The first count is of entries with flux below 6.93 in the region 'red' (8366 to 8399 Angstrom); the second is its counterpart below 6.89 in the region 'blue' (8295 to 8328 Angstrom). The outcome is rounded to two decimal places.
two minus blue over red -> 1.60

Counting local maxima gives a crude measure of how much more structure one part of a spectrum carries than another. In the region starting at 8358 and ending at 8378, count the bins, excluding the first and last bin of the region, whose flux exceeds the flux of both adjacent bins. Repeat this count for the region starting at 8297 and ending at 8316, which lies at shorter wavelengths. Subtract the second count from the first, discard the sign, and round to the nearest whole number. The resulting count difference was 1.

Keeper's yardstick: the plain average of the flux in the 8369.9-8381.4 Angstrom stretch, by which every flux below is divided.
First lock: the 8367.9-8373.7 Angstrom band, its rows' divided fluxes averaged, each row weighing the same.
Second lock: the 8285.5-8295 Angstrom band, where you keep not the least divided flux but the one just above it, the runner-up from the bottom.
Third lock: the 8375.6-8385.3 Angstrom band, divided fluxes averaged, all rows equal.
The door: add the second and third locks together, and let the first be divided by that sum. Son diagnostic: 0.493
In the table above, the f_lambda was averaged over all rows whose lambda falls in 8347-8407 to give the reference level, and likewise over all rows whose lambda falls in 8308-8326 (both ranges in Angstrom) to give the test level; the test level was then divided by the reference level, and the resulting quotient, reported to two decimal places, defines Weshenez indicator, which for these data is 1.02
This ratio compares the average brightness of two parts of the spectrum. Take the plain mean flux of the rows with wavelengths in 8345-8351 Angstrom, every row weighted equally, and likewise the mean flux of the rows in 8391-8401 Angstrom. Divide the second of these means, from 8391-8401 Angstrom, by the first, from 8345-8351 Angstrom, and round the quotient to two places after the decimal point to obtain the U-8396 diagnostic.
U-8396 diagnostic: 1.04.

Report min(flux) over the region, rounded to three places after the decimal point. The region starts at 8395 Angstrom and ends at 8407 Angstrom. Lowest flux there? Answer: 6.627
